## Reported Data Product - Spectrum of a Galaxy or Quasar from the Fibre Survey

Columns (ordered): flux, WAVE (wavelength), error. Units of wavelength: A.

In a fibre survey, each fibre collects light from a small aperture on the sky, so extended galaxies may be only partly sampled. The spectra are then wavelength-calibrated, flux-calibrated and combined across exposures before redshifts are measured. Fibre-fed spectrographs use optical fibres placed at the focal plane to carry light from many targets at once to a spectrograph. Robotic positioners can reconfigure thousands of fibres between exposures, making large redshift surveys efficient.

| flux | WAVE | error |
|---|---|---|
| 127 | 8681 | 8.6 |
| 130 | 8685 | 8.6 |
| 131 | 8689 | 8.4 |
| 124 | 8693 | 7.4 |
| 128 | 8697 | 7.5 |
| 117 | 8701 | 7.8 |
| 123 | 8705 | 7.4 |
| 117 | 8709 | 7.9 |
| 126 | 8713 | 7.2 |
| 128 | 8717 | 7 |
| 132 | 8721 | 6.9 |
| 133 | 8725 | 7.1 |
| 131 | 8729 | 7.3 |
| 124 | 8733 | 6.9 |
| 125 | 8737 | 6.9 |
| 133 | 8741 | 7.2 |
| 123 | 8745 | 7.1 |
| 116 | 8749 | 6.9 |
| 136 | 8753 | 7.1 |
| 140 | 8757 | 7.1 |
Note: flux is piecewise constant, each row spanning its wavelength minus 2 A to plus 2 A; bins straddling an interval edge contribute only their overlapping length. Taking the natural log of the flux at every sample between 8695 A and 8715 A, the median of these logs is 4.81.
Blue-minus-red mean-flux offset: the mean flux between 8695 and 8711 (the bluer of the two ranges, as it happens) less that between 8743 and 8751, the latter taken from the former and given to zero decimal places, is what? 2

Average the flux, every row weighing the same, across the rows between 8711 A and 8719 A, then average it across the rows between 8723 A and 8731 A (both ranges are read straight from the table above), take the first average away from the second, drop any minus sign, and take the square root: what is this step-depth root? 2.24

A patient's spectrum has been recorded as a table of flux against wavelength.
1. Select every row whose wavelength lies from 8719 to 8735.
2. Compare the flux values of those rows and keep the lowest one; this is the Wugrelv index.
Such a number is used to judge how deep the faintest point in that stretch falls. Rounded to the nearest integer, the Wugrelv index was 124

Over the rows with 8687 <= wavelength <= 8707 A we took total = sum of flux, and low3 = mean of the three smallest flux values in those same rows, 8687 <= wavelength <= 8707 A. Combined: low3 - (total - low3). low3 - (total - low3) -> -380.3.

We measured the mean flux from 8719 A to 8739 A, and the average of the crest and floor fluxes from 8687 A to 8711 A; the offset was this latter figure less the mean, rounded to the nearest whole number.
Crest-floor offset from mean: -5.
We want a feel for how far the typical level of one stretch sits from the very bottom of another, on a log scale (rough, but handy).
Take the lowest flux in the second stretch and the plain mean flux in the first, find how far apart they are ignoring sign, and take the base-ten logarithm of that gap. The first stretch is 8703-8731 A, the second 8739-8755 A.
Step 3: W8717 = 1.0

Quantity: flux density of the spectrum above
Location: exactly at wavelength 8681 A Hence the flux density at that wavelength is 127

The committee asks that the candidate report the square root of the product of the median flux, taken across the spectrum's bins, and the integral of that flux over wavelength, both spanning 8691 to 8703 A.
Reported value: 428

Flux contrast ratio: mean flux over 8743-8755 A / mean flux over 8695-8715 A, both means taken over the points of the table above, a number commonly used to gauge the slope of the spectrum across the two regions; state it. 1.02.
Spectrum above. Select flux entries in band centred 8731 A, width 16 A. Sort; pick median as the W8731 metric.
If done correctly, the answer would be 128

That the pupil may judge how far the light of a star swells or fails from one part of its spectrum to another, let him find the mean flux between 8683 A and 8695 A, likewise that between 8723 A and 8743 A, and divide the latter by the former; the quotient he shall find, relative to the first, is 1.01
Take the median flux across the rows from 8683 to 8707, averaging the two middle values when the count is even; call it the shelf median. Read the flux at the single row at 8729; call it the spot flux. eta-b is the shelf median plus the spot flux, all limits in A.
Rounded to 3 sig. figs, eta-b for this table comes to 257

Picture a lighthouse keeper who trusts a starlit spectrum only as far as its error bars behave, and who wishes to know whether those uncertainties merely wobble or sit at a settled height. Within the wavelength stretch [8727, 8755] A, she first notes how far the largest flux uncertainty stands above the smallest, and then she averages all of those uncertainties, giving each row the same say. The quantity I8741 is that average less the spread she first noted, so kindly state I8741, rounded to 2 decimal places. 6.66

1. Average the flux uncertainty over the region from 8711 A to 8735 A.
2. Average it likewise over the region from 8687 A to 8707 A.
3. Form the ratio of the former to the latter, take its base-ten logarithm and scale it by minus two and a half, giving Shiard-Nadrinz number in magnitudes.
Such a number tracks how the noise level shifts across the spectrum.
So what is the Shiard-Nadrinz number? 0.093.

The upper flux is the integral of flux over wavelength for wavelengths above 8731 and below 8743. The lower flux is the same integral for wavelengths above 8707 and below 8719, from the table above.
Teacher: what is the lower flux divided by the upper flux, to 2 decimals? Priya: 0.97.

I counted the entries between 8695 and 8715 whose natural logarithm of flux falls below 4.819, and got 3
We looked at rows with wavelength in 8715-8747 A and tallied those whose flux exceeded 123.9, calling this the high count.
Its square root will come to 2.65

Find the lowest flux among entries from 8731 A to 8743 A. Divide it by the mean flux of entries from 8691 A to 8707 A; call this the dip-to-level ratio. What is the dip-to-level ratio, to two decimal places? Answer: 1.01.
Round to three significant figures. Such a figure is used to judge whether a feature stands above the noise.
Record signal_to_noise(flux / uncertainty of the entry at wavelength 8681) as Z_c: 14.8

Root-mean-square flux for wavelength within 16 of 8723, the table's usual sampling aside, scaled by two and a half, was 318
